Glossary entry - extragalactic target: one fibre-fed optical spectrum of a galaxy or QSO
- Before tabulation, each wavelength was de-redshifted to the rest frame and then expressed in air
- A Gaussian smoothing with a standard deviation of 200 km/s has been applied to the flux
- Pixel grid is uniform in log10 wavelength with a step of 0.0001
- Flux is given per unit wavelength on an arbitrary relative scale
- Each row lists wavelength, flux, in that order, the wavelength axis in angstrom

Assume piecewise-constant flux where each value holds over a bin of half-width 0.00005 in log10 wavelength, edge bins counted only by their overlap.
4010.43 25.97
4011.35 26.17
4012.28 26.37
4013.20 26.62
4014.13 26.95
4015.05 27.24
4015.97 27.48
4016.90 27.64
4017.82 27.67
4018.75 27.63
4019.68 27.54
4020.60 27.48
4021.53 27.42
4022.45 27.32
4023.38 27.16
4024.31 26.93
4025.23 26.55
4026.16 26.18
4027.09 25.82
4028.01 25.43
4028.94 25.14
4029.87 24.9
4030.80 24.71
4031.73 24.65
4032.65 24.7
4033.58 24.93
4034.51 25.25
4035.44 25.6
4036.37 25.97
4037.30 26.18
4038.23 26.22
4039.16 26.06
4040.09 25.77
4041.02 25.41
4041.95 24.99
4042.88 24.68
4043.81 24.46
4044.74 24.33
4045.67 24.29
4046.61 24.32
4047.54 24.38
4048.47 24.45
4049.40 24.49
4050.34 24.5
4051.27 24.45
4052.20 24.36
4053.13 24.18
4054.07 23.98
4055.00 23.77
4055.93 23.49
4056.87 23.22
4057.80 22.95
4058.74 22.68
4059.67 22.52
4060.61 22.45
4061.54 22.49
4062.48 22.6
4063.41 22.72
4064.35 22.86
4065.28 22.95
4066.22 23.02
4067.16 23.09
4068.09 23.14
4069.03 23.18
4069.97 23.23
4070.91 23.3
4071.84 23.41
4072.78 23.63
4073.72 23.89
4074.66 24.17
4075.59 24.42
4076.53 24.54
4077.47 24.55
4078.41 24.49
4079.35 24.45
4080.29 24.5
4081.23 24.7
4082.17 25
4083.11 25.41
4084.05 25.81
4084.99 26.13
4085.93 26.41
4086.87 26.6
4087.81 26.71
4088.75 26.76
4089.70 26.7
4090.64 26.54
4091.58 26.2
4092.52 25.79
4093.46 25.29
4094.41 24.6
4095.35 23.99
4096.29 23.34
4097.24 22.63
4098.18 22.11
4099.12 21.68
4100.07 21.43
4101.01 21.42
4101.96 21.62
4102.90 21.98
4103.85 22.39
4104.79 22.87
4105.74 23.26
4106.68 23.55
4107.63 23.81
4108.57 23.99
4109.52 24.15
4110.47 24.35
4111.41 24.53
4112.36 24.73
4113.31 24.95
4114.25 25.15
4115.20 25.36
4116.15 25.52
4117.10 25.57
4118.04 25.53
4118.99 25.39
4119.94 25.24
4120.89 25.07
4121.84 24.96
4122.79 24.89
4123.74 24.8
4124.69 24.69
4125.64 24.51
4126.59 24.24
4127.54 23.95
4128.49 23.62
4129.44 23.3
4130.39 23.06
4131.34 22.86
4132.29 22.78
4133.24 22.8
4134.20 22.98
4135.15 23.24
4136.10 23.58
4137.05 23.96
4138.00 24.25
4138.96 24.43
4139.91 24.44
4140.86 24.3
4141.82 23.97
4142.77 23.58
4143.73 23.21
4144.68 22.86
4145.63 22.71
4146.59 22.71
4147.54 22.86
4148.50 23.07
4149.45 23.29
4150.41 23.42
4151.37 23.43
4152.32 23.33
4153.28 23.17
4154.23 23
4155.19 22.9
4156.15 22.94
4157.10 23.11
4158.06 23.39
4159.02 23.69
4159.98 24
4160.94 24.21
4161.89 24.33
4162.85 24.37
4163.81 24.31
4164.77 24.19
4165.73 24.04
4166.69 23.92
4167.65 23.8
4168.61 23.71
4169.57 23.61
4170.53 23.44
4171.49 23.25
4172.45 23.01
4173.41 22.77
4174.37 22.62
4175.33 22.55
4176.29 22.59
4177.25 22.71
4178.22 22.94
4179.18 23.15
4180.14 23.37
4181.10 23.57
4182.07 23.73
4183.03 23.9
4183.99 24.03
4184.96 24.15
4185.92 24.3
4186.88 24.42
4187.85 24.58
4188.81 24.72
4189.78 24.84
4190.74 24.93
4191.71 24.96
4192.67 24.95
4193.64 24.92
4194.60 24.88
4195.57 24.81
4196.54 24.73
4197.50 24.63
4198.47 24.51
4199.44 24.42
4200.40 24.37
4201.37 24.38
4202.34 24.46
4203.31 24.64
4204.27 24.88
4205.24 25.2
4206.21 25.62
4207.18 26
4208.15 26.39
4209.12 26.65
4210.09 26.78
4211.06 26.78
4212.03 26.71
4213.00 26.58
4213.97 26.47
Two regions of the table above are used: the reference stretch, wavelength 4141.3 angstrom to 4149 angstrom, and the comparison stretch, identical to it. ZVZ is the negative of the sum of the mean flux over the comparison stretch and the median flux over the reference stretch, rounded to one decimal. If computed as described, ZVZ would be -46.1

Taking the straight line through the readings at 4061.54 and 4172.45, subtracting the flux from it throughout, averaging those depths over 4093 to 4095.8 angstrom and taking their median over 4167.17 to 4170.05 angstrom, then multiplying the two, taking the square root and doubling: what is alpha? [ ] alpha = 2.4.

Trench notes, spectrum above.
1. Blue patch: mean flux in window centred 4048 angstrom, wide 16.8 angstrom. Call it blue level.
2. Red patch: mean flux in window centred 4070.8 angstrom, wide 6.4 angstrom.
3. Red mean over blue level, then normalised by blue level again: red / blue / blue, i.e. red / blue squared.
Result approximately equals 0.039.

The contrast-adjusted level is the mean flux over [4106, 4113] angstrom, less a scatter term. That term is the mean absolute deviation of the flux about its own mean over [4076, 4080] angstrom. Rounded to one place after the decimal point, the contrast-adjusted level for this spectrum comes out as 24.1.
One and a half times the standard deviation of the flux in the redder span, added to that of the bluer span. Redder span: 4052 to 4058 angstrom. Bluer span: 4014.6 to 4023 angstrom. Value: 0.9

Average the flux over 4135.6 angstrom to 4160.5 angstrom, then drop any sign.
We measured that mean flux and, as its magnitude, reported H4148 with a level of 23.4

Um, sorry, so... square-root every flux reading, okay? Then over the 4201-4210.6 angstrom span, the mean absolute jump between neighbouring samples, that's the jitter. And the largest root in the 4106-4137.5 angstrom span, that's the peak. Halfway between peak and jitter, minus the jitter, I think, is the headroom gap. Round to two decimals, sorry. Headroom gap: 2.52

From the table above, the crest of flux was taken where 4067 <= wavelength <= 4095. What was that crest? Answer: 26.76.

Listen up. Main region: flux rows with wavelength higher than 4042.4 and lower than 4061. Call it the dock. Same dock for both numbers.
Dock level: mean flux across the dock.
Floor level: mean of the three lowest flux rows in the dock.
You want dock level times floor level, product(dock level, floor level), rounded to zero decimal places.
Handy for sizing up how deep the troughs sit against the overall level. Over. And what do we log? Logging 539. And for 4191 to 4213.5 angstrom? 617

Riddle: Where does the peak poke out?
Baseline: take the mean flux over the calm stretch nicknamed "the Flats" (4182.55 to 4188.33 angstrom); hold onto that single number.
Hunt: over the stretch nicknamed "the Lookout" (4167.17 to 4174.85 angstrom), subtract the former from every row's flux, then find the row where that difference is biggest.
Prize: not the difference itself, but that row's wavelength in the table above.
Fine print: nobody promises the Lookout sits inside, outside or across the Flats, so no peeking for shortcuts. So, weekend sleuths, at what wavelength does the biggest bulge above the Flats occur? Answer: 4167.65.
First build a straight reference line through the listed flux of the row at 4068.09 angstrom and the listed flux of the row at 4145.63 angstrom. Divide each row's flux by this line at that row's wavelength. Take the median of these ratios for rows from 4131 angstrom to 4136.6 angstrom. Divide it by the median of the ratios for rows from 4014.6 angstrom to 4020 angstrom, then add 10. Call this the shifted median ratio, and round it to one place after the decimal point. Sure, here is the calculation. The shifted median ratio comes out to 10.9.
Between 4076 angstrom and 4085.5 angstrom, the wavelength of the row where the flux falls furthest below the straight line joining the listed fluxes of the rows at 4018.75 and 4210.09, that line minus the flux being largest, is 4079.35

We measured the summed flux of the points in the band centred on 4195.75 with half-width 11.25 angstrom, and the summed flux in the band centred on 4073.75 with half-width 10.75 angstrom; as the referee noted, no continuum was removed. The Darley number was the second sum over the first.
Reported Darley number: 1.0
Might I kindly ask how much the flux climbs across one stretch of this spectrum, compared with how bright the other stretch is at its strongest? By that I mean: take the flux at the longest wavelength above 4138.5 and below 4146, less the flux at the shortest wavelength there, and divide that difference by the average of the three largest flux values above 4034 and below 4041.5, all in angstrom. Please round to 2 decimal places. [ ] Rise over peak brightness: -0.07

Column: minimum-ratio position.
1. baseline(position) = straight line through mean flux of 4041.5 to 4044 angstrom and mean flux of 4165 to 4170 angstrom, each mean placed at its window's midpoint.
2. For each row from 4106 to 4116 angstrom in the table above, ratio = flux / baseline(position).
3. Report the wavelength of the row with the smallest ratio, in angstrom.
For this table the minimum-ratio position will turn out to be 4106.68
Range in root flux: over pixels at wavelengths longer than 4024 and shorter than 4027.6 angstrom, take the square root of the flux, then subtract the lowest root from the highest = 0.11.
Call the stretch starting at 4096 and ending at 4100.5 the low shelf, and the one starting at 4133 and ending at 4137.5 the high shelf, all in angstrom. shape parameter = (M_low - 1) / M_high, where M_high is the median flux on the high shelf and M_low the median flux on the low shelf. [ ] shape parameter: 0.91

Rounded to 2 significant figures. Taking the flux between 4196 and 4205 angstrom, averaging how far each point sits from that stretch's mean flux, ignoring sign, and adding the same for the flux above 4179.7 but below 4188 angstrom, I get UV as 0.47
